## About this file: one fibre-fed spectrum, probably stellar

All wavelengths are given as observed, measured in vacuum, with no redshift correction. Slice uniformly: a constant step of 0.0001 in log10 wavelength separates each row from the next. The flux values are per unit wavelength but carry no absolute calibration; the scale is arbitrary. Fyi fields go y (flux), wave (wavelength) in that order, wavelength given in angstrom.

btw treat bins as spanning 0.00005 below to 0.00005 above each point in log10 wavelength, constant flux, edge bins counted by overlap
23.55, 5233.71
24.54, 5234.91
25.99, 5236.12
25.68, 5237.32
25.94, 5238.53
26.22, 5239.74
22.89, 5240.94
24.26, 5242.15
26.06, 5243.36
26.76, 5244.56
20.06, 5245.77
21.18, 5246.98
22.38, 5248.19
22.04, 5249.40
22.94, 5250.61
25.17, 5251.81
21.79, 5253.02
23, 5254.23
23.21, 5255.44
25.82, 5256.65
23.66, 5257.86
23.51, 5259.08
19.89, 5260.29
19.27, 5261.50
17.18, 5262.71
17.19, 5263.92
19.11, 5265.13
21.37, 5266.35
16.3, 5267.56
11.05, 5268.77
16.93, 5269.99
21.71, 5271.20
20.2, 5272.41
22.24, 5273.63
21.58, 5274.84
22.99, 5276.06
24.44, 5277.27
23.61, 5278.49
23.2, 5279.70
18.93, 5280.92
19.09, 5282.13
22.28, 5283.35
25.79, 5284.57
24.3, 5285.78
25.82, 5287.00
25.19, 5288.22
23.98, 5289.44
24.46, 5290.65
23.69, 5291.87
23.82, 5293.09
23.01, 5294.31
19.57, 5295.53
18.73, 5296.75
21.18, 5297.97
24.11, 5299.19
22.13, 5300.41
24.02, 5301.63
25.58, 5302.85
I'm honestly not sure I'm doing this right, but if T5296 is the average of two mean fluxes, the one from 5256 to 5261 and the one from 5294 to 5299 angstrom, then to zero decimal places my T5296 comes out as 22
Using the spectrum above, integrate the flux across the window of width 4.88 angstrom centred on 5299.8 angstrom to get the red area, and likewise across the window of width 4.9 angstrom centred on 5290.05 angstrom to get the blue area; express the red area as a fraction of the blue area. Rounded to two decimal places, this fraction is 0.94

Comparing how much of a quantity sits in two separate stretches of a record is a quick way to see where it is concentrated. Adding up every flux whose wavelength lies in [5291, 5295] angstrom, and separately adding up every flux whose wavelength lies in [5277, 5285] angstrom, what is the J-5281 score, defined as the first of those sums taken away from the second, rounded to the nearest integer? 87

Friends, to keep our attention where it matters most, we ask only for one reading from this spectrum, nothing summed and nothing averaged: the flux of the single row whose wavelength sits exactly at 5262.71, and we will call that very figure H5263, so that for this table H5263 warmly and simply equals 17.18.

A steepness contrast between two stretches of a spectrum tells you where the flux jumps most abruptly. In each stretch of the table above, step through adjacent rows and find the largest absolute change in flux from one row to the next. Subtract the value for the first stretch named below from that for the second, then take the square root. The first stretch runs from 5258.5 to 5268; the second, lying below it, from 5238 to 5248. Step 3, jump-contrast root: 1.3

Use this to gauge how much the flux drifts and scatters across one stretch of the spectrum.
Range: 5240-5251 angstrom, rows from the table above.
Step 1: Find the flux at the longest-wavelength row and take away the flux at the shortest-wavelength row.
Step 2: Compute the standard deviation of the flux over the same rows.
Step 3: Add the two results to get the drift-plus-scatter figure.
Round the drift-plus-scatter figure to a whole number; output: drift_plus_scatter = 2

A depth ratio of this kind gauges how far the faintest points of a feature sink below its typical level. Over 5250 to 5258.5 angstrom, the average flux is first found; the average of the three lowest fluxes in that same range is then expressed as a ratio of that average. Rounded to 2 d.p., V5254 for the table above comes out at 0.95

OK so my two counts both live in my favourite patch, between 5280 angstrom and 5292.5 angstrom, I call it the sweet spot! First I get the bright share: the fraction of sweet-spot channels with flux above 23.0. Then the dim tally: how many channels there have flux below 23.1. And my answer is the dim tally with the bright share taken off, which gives 2.3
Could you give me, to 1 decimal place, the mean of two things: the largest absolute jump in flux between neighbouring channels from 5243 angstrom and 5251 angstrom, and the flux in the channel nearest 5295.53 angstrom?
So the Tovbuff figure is 13.1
